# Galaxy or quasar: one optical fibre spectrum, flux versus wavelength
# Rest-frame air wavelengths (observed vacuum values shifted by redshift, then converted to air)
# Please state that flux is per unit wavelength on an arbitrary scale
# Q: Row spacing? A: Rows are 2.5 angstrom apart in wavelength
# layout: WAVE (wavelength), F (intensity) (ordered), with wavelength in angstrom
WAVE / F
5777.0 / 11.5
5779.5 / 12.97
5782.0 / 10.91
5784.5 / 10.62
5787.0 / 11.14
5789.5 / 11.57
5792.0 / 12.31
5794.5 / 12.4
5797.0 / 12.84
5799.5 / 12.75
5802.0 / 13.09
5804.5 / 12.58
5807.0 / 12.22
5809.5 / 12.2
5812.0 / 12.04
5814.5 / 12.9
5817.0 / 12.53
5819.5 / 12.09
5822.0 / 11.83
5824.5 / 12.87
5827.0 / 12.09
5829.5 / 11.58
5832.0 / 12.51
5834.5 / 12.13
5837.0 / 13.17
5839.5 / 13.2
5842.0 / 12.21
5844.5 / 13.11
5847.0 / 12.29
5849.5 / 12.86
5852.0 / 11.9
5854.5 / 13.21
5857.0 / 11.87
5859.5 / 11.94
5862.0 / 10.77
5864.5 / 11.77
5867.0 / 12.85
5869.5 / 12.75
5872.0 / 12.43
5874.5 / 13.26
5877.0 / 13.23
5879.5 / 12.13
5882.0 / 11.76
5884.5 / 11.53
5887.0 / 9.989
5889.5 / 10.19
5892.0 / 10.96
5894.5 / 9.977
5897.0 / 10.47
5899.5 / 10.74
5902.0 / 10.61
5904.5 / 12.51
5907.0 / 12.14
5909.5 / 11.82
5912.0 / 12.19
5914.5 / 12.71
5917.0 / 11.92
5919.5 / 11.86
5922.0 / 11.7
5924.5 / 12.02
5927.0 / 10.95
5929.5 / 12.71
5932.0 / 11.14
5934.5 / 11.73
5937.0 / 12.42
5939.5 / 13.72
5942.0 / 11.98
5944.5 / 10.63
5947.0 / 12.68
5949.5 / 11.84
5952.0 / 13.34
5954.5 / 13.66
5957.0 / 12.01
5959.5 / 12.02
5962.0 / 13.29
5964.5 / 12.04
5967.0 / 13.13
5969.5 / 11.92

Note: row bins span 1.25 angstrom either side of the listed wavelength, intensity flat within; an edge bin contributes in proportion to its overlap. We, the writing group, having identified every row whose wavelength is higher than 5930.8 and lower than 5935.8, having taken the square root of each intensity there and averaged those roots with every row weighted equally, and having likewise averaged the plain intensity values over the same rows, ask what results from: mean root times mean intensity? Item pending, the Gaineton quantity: 38.7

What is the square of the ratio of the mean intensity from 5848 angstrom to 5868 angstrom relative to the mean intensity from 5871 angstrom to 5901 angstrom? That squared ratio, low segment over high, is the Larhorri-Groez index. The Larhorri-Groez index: 1.14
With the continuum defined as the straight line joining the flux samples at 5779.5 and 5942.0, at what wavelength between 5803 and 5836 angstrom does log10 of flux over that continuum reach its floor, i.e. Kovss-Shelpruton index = 5829.5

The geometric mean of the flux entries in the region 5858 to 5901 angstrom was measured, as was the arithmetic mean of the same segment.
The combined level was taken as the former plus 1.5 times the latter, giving 28.9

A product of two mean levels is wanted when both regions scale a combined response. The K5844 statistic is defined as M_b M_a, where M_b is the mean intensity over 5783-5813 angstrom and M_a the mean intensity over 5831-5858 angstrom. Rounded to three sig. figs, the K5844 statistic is 153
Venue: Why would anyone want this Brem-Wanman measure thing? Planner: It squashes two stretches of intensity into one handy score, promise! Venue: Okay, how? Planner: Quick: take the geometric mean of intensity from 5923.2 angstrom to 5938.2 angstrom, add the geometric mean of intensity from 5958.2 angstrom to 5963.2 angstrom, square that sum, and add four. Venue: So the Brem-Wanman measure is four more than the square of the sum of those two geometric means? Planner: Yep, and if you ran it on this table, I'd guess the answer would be 602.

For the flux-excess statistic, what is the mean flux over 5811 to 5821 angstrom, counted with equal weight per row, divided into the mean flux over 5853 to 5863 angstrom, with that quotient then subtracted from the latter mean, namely 11.0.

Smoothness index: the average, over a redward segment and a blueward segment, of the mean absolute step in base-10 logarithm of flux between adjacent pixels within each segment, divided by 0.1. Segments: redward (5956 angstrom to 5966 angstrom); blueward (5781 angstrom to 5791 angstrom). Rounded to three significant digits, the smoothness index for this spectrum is 0.226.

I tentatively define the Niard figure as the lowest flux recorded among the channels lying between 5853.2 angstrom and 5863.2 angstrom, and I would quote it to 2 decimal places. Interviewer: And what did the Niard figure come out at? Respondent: 10.77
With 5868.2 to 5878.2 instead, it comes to 12.43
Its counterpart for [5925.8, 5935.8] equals 10.95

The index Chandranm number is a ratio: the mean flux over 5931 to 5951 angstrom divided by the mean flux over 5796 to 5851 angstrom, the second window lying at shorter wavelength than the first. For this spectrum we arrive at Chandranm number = 0.96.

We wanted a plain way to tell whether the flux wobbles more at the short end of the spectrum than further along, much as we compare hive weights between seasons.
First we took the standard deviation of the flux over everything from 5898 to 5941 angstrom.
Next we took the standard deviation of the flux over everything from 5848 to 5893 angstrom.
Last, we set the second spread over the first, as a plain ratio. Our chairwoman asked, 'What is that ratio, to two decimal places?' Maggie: 1.27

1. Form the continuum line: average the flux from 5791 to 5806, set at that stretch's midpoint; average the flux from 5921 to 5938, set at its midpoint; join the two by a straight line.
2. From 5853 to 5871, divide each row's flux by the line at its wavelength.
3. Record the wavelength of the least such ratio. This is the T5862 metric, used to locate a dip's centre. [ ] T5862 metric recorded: 5862.0 angstrom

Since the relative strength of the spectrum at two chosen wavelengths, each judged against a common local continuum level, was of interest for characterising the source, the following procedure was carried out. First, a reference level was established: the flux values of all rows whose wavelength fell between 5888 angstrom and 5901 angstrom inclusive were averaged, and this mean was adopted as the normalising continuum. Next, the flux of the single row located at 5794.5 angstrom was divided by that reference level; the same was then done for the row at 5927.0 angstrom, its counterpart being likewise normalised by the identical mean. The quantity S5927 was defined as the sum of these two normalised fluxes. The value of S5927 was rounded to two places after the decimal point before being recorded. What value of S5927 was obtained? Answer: 2.23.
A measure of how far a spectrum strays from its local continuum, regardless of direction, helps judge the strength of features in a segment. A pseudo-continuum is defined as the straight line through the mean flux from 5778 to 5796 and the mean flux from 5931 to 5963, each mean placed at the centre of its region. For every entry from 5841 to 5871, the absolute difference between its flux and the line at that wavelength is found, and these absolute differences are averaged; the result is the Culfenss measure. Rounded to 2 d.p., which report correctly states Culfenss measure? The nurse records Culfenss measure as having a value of 0.60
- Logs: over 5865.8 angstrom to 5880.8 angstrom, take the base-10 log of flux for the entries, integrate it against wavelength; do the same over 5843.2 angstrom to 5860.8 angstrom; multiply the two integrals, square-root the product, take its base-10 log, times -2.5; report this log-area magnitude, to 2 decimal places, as -3.13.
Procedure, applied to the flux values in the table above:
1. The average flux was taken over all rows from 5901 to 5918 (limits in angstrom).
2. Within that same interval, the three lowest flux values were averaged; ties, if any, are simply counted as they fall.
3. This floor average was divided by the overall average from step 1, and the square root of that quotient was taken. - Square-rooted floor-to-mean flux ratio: 0.977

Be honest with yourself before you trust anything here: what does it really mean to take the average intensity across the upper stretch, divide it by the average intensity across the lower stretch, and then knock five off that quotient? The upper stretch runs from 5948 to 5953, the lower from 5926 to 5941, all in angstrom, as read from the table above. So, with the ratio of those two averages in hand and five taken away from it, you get -3.96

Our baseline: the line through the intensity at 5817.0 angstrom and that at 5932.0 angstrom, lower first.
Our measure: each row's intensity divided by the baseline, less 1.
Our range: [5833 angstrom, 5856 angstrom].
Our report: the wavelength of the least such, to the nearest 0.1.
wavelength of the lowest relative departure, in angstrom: 5852.0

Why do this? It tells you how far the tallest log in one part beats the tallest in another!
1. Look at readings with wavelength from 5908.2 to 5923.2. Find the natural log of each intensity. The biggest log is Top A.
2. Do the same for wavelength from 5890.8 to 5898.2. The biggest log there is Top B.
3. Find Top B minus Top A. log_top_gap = -0.15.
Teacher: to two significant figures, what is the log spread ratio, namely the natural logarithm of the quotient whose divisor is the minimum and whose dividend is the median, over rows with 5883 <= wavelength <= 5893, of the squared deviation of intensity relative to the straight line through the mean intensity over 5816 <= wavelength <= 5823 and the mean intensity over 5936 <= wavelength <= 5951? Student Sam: 1.9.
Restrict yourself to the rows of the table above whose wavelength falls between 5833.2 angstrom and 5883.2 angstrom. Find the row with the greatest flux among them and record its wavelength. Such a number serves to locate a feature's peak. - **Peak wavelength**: 5874.5 angstrom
